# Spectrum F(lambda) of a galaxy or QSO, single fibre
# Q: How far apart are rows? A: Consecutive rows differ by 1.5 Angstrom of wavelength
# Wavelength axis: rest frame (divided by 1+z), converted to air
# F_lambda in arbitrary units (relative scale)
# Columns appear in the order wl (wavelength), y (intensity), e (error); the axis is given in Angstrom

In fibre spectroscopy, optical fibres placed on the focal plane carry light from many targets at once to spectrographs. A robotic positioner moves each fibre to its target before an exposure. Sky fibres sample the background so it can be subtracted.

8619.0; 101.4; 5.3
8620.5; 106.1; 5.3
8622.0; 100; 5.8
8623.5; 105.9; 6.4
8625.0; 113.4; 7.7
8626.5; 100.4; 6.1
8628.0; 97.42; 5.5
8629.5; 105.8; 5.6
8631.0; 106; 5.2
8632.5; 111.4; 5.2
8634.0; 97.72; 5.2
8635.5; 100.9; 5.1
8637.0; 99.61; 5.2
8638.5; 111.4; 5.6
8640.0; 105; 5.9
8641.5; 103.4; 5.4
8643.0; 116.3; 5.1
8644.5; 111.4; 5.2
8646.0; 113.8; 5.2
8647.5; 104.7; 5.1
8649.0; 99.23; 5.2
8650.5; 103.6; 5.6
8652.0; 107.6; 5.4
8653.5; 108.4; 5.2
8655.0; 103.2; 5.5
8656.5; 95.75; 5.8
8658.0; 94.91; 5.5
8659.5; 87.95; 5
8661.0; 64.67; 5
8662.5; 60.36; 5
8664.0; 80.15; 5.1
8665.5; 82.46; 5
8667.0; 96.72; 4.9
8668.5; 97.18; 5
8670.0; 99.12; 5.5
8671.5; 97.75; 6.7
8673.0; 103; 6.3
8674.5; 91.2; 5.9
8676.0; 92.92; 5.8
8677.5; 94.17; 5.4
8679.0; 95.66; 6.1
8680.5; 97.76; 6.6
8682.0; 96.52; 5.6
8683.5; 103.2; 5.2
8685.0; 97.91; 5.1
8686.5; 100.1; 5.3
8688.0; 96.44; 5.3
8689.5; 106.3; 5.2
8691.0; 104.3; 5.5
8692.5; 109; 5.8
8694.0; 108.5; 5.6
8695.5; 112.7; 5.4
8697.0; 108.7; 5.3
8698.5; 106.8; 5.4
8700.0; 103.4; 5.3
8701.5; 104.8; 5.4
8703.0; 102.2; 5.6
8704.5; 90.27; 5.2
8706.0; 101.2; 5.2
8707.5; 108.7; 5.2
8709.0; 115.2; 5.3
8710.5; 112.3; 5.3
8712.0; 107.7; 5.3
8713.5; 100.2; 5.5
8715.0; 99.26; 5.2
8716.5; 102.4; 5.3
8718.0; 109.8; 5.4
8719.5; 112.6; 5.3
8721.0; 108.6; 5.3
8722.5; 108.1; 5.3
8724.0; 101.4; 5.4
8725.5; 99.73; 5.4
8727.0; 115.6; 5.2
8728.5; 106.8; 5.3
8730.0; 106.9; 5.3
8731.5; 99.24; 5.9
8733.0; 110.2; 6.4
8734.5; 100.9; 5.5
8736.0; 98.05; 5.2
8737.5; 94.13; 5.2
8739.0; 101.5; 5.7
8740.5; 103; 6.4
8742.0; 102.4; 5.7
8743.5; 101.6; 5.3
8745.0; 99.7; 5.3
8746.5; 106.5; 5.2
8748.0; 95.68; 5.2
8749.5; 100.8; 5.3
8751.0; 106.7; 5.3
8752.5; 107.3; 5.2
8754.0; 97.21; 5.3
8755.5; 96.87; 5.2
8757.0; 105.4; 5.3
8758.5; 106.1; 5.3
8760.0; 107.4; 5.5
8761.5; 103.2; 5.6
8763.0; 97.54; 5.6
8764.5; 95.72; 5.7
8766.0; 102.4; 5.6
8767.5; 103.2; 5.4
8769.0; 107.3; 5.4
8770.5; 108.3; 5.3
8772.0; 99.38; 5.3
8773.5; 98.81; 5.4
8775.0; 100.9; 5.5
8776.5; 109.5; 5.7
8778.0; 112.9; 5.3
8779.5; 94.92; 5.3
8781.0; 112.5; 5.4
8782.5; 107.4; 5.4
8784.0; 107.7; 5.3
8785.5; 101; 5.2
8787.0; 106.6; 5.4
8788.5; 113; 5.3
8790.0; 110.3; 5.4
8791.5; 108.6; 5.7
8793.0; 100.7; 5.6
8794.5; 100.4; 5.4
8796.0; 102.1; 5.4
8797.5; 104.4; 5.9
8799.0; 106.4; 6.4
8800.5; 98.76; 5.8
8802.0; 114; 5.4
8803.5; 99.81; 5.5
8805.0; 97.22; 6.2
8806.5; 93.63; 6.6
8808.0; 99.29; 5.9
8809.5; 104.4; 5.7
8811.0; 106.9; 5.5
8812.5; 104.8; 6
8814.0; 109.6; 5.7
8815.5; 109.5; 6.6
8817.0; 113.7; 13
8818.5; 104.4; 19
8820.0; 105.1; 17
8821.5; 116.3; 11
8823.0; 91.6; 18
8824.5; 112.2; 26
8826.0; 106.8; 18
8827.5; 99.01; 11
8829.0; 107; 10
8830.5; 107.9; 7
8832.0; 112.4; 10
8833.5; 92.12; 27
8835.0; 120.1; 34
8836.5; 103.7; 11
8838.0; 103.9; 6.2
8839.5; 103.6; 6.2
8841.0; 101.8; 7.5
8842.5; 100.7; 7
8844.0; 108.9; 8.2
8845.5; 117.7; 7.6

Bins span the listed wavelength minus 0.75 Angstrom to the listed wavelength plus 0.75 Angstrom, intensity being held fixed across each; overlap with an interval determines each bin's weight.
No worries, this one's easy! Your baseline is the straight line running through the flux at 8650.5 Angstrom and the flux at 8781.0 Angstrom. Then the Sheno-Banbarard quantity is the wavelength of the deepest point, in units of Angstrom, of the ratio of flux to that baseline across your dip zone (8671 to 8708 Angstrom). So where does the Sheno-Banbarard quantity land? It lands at 8704.5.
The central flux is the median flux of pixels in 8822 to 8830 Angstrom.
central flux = 107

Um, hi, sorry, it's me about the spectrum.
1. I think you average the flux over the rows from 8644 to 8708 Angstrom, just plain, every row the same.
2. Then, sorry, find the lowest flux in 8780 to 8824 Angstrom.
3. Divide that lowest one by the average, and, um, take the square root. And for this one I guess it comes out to 0.96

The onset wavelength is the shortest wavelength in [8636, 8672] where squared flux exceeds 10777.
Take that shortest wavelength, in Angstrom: 8638.5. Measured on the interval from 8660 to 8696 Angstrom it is 8689.5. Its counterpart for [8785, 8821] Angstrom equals 8787.0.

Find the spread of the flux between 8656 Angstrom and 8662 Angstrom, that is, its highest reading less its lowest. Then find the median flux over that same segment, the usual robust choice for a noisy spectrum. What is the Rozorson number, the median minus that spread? 60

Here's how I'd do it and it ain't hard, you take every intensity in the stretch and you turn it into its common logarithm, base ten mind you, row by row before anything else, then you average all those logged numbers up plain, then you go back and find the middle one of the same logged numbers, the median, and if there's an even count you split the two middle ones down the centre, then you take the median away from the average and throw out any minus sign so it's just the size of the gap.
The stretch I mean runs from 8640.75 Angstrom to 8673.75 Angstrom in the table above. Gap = 0.015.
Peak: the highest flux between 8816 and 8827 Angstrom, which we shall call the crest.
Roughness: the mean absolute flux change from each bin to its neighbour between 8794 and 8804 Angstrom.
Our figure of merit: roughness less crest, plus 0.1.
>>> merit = -109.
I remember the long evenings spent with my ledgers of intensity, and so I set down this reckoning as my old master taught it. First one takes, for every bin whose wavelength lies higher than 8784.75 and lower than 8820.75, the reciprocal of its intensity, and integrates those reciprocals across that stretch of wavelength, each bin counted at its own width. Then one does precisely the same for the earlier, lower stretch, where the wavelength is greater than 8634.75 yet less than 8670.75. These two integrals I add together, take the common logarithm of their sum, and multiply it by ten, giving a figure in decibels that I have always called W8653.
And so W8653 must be -1.415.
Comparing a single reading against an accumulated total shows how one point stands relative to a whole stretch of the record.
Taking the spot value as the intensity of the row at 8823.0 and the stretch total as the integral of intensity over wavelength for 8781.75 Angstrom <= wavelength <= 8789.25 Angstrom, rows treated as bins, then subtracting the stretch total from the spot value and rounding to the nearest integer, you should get -712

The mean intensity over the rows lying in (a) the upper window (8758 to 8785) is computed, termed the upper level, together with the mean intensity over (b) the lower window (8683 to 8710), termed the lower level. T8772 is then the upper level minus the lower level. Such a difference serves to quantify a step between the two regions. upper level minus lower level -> 0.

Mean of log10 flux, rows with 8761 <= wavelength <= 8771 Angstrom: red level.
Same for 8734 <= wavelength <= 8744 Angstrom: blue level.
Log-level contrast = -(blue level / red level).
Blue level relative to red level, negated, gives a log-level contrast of -1.00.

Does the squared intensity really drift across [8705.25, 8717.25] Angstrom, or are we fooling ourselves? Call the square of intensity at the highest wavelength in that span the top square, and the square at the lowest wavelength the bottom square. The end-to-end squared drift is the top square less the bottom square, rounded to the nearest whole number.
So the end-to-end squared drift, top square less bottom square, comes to 244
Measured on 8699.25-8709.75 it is 2579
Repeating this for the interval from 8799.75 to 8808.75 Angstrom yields 105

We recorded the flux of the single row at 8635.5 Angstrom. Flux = 100.9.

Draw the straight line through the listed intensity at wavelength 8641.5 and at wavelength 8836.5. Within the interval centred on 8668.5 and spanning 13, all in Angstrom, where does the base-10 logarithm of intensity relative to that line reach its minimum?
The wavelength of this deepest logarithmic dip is 8662.5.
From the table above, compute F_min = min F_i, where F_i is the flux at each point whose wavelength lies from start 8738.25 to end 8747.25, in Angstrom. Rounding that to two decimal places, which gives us 99.70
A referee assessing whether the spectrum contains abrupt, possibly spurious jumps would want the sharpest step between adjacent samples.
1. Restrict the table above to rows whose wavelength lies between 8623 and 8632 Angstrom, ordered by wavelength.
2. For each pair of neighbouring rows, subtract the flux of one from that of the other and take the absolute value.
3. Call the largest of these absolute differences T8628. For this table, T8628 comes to 13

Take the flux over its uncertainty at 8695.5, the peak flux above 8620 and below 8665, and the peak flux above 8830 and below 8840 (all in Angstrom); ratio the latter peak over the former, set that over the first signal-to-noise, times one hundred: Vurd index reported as 4.95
